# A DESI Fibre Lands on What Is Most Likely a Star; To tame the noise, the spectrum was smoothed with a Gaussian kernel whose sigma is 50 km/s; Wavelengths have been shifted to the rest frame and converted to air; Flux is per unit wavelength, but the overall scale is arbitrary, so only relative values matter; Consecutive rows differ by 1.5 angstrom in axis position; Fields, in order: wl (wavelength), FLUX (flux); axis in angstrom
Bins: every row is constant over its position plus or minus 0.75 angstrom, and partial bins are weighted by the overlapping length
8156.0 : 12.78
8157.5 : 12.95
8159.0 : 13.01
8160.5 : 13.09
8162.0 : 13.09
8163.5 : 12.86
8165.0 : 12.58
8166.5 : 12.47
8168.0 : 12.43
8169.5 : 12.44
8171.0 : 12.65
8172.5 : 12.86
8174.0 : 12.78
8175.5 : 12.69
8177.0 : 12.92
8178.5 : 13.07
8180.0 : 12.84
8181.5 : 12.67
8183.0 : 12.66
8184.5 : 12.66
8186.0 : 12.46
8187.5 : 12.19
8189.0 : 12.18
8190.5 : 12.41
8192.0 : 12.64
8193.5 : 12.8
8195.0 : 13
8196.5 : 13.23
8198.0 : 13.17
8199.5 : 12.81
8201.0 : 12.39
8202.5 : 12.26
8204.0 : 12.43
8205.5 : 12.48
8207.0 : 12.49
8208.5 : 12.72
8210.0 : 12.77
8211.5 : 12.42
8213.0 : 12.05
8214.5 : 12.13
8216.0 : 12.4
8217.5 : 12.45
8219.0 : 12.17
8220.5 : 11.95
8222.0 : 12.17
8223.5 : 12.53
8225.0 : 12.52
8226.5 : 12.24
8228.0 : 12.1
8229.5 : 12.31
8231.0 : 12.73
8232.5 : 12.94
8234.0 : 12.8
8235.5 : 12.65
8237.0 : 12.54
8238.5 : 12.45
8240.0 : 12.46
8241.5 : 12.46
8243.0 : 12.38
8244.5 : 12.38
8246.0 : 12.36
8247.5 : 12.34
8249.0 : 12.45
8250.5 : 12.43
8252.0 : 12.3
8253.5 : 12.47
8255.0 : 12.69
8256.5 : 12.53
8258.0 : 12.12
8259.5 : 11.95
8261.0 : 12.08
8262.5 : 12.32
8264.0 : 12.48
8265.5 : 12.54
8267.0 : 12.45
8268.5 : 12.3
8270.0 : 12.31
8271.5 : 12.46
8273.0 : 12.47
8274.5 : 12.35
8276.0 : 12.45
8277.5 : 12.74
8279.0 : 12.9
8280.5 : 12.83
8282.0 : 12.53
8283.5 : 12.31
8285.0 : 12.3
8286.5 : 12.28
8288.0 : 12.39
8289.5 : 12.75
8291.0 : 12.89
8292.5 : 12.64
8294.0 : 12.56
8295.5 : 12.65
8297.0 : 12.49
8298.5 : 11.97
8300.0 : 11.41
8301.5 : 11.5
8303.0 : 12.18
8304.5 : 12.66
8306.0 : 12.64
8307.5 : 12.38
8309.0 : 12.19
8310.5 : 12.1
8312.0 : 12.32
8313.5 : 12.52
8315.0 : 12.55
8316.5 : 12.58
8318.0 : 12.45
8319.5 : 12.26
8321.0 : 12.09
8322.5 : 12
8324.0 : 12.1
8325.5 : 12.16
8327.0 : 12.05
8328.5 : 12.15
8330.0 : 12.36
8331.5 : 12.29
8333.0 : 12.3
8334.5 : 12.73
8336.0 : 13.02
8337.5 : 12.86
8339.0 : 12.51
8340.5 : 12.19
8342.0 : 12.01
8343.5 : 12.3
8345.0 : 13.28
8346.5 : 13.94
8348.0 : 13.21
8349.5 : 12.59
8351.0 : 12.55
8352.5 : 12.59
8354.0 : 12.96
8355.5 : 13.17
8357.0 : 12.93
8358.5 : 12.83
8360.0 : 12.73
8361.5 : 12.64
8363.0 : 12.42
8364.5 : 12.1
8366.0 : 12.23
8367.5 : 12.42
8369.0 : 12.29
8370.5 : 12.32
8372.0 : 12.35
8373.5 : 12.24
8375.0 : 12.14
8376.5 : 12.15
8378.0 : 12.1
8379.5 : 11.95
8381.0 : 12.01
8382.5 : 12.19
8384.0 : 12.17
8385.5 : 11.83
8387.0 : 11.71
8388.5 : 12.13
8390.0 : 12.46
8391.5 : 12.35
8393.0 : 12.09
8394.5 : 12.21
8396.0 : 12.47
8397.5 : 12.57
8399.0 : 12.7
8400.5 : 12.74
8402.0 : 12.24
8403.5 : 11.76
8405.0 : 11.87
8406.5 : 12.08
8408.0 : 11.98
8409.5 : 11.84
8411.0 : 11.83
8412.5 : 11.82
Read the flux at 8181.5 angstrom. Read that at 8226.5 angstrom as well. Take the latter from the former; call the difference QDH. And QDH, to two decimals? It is 0.43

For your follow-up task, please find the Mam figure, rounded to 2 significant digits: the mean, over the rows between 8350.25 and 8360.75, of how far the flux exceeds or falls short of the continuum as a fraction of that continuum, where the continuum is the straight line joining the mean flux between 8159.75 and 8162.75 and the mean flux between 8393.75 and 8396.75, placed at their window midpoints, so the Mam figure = 0.029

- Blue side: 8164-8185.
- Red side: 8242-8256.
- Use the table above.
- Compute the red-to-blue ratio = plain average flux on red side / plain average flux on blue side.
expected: 0.979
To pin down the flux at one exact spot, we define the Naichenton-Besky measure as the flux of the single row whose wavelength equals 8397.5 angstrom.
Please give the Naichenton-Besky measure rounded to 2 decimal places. 12.57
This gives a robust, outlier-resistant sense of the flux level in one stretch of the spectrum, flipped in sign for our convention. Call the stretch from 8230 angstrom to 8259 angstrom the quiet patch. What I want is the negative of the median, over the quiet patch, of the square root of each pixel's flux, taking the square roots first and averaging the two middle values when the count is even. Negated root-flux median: -3.53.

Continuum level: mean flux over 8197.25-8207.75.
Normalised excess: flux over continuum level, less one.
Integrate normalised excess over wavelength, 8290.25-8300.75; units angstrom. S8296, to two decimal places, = -0.17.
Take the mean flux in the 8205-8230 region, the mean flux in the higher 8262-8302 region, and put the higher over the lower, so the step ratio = 1.01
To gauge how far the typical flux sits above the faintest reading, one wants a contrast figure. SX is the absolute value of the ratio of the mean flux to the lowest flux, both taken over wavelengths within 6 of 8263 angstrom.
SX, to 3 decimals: 1.028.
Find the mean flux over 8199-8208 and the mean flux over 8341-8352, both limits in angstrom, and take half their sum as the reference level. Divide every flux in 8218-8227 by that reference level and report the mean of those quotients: 0.97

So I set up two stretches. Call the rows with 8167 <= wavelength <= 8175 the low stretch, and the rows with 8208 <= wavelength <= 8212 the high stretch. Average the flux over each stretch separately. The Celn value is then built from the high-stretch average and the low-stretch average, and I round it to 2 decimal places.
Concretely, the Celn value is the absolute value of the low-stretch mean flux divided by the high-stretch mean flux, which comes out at 1.00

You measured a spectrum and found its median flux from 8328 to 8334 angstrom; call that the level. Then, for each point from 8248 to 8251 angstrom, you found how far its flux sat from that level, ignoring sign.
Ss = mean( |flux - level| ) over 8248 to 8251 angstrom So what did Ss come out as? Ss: 0.14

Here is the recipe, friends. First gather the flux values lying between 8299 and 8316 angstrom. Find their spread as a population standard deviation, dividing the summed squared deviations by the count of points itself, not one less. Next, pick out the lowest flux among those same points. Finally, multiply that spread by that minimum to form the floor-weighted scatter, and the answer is 4.6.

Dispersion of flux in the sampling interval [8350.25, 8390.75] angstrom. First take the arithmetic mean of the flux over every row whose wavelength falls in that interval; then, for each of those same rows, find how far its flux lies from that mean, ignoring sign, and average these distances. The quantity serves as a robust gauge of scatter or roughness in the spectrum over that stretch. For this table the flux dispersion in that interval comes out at 0.28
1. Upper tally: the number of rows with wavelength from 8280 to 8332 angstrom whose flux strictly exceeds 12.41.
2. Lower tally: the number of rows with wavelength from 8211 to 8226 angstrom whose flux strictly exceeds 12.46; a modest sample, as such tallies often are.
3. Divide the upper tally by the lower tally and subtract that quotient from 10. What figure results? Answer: 3.0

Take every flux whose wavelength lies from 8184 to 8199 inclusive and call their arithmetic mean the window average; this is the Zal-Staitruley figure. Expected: 12.7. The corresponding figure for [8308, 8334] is 12.3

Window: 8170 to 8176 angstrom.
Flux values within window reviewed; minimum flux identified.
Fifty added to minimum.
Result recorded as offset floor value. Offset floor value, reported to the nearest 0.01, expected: 62.65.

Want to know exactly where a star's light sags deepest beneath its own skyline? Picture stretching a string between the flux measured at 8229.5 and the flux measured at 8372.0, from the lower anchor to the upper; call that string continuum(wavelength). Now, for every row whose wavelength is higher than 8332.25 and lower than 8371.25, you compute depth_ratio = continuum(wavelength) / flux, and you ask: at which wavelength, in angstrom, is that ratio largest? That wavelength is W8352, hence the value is 8342.0 angstrom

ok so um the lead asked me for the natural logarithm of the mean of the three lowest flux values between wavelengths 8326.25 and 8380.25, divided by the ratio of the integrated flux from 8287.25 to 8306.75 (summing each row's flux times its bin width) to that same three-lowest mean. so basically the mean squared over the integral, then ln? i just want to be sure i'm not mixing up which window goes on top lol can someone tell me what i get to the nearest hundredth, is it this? -0.51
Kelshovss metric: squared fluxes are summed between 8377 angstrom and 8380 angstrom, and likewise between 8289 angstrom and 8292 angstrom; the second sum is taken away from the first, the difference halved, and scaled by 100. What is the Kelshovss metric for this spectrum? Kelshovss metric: -1975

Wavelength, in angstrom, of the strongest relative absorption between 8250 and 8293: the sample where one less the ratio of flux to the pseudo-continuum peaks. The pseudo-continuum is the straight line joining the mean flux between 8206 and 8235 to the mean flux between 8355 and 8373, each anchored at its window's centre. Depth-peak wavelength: 8259.5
